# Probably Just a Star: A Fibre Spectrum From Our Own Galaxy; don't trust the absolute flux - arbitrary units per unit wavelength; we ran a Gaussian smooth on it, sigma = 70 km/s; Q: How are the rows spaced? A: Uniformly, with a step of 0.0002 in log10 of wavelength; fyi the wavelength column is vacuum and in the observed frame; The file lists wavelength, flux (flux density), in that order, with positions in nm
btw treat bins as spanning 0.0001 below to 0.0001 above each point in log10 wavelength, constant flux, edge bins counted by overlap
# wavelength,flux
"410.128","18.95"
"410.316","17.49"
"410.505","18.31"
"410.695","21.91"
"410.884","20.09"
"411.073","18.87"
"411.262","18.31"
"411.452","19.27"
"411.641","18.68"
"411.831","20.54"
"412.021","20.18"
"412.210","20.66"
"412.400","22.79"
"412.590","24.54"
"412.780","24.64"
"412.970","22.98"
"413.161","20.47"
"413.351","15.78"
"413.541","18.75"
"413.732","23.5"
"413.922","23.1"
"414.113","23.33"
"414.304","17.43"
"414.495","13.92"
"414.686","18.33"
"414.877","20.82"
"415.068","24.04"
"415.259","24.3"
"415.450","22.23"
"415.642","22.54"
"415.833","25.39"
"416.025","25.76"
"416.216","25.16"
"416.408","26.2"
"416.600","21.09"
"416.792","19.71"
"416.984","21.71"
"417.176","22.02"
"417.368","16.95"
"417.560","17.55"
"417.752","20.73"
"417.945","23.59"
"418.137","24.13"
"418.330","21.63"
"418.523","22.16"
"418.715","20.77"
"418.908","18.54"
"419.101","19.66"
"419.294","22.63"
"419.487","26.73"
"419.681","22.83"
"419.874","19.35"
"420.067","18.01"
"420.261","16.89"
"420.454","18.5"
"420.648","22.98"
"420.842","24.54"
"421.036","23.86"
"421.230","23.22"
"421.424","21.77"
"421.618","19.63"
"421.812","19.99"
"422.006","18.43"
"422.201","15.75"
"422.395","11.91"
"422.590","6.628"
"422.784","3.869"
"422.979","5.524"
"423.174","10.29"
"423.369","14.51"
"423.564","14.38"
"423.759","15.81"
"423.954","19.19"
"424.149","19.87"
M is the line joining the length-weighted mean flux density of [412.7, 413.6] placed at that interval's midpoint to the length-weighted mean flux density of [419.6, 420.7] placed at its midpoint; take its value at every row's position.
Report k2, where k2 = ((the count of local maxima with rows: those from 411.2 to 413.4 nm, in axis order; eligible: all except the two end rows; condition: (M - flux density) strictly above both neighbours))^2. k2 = 4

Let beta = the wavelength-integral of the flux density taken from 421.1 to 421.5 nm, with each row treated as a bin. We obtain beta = 9.1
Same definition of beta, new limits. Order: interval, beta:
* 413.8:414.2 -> 9.3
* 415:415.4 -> 9.6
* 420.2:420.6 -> 7.4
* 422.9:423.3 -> 3.4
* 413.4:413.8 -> 8.1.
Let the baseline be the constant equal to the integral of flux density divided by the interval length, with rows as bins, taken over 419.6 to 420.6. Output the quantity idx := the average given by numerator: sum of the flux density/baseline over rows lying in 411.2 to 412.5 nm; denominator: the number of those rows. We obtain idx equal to 1.04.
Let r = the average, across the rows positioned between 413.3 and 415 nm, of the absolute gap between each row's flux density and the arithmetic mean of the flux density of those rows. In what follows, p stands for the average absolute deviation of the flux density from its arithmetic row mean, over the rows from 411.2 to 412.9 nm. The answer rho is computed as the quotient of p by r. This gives 0.7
